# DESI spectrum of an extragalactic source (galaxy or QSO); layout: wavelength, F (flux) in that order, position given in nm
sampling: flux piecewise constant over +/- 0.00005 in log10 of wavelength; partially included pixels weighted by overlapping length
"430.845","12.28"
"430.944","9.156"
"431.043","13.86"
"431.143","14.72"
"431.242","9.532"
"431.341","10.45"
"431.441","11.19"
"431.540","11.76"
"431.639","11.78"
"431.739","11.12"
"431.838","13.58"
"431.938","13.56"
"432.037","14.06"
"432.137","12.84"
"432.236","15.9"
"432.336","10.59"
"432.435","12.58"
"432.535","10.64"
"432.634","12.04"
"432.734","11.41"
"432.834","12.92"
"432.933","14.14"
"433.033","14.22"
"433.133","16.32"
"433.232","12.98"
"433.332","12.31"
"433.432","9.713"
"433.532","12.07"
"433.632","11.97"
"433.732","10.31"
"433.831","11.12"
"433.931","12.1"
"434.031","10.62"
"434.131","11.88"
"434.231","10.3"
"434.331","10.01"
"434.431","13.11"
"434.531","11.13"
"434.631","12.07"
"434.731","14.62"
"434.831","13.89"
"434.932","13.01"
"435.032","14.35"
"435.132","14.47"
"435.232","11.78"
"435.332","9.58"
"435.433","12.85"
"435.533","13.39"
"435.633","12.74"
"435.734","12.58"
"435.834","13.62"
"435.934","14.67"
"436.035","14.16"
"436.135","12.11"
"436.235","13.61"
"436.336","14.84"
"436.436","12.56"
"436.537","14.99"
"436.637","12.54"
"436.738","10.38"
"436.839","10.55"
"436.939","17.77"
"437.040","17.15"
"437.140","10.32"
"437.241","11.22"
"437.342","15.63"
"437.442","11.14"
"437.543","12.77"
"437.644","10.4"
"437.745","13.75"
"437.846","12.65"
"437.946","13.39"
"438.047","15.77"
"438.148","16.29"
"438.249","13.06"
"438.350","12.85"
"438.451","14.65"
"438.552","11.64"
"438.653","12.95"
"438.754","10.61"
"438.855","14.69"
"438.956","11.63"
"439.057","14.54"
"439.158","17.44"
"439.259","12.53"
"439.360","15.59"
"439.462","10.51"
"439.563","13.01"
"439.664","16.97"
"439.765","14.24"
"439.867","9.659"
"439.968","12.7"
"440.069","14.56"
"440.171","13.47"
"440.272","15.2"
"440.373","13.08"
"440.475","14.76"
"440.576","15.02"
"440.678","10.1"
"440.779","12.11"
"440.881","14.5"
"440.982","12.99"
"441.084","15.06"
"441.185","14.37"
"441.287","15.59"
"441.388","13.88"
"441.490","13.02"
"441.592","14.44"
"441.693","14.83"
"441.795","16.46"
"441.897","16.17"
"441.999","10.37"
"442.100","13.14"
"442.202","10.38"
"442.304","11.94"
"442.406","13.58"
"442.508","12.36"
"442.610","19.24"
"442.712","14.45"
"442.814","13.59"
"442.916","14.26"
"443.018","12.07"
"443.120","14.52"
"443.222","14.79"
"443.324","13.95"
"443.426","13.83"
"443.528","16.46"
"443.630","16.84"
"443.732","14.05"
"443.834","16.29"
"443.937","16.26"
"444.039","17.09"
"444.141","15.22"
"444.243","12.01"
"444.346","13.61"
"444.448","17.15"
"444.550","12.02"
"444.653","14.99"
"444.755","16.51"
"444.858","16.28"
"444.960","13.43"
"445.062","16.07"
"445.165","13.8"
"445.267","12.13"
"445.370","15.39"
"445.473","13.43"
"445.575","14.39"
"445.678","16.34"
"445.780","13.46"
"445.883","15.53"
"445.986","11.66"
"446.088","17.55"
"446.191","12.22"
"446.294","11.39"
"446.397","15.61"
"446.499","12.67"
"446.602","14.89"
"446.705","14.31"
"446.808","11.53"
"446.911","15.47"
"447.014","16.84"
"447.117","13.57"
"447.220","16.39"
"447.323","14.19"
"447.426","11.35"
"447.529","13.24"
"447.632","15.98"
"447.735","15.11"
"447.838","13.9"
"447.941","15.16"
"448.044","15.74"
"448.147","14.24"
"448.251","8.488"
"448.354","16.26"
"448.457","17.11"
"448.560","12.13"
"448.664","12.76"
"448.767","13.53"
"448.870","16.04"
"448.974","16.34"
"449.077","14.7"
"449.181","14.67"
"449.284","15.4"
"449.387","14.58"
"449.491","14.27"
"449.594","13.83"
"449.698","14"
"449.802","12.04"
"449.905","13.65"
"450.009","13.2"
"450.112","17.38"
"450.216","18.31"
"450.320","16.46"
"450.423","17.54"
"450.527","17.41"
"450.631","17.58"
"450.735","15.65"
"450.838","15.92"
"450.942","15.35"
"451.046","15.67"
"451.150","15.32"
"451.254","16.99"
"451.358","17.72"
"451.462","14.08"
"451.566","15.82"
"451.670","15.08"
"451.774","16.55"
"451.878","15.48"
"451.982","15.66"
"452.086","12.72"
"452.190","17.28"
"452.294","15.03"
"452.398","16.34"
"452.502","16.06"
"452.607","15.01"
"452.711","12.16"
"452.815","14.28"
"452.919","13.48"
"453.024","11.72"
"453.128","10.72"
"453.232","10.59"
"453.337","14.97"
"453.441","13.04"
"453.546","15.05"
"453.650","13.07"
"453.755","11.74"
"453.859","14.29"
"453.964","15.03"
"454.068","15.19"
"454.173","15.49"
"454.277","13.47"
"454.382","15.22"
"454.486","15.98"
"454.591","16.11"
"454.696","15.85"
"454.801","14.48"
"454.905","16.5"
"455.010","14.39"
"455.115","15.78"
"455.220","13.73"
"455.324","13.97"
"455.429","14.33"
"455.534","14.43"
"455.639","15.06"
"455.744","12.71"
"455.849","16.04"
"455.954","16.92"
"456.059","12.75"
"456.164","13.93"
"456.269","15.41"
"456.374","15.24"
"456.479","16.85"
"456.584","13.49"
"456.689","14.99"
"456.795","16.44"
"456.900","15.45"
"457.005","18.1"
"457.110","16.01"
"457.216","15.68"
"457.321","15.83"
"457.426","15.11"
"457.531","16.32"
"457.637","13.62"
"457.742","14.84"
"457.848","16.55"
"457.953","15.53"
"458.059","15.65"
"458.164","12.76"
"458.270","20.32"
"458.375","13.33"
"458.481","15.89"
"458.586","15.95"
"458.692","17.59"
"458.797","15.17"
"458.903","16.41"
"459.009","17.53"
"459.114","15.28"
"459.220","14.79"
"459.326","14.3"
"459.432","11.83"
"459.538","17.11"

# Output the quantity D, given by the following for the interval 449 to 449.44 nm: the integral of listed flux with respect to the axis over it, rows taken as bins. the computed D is 6.6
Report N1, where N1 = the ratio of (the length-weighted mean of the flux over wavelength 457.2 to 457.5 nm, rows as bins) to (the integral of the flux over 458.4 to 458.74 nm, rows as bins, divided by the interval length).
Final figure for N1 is 0.97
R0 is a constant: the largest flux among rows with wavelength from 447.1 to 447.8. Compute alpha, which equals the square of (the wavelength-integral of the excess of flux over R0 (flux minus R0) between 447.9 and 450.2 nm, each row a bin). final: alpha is 21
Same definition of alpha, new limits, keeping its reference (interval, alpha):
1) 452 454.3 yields 31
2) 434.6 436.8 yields 52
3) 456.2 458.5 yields 3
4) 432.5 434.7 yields 93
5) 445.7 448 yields 25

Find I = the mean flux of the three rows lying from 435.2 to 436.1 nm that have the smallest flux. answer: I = 11.3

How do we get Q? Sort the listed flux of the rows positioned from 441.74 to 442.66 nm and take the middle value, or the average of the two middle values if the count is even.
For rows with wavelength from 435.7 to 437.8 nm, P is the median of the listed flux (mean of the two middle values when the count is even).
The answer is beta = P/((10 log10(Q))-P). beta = -8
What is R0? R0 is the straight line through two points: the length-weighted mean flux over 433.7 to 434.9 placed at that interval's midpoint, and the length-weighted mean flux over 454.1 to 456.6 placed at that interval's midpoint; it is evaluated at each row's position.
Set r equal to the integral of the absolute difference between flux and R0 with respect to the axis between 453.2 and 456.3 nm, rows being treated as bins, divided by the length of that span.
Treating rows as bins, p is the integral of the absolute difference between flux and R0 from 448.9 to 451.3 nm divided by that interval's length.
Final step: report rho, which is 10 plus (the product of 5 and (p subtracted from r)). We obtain 7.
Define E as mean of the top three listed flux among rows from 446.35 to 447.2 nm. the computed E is 16.0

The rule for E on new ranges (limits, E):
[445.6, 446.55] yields 16.5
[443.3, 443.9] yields 16.5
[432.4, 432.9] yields 12.5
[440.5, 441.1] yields 14.9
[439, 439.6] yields 15.9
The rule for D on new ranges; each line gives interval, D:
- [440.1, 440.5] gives 5.6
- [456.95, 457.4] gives 7.4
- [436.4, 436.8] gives 5.0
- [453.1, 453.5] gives 5.0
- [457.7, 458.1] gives 6.3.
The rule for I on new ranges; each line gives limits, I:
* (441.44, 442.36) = 10.9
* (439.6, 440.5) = 11.8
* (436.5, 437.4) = 10.4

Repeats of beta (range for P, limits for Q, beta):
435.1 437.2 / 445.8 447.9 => -10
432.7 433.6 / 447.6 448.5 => -12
